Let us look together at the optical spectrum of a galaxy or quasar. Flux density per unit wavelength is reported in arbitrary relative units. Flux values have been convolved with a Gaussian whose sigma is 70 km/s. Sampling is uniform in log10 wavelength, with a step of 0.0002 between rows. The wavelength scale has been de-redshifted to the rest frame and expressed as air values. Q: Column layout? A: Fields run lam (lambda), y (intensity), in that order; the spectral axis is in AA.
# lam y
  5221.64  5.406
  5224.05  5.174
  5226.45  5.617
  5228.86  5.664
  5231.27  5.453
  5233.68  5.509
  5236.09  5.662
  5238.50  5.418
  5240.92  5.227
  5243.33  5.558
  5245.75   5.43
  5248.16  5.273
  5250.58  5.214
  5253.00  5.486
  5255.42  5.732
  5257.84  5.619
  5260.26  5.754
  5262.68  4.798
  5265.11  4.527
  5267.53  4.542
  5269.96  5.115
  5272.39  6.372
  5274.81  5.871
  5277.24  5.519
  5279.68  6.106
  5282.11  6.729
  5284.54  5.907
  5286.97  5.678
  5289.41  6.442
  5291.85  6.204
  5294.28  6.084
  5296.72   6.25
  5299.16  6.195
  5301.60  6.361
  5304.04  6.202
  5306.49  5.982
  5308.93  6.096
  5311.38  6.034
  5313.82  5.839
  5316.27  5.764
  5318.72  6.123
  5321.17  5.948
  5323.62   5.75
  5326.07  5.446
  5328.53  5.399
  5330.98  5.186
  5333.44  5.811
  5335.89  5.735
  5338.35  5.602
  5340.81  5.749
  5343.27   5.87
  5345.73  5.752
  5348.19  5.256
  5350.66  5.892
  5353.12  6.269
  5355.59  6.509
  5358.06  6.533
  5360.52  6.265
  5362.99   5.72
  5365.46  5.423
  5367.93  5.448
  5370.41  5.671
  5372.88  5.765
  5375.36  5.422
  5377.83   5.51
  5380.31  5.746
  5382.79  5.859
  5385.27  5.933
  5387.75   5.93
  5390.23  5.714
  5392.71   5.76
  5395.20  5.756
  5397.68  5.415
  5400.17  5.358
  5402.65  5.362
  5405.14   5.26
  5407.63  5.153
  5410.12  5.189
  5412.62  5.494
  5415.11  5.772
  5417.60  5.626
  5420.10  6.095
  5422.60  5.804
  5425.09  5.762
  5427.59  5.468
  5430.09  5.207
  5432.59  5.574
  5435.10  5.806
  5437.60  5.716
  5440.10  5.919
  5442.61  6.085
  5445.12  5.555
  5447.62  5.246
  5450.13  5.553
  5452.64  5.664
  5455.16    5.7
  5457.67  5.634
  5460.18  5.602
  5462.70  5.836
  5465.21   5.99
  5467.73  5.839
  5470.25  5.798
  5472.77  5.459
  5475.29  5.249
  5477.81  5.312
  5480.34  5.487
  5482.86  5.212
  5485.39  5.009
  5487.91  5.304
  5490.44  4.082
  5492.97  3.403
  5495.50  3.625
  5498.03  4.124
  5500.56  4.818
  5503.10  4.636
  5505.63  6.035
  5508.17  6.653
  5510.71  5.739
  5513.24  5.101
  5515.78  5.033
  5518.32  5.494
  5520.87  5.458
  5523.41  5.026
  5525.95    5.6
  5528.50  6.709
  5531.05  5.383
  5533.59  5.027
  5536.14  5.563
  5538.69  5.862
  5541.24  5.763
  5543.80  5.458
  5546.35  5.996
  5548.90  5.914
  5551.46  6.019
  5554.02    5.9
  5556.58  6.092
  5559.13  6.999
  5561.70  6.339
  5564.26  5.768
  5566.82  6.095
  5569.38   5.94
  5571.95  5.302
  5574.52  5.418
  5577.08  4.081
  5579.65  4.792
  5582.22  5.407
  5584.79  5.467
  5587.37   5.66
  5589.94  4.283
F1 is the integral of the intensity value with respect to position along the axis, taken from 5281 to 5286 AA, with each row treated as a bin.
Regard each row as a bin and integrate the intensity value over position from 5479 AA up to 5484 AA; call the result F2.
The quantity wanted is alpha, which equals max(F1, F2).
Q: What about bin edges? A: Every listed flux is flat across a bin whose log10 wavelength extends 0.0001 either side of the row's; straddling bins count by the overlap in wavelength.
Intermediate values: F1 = 31.4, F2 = 26.7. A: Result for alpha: 31.4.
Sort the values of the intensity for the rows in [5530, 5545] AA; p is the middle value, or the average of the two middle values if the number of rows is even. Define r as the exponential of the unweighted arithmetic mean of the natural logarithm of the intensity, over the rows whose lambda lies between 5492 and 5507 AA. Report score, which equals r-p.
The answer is -1.2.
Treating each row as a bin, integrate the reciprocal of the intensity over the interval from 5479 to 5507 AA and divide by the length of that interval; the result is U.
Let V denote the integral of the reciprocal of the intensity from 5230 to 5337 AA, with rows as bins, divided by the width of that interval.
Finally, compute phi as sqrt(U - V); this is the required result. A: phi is 0.21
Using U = 0.219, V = 0.176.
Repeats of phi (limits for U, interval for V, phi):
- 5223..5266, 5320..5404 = 0.10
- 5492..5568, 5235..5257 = 0.04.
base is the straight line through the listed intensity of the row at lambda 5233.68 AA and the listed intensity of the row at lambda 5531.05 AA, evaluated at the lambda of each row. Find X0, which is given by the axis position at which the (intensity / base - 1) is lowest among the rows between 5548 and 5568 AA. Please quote 5564.26 AA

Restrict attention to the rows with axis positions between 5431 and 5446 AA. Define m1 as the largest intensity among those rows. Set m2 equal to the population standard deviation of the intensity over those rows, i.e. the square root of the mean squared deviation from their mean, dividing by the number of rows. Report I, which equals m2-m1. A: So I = -5.9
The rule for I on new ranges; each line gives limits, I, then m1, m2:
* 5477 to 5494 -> -4.8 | 5.487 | 0.72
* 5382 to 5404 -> -5.7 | 5.933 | 0.22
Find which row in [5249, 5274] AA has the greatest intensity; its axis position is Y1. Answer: 5272.39 AA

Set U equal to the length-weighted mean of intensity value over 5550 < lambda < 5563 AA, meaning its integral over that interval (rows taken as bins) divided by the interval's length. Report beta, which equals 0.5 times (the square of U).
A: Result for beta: 20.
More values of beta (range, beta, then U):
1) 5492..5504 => 8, 4.1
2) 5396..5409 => 14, 5.3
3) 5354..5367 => 18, 6.1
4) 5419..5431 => 16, 5.7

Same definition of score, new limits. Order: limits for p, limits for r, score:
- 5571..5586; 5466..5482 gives 0.2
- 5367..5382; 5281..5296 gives 0.6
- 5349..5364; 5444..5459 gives -0.7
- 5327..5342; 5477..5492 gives -0.6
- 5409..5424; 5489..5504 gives -1.6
